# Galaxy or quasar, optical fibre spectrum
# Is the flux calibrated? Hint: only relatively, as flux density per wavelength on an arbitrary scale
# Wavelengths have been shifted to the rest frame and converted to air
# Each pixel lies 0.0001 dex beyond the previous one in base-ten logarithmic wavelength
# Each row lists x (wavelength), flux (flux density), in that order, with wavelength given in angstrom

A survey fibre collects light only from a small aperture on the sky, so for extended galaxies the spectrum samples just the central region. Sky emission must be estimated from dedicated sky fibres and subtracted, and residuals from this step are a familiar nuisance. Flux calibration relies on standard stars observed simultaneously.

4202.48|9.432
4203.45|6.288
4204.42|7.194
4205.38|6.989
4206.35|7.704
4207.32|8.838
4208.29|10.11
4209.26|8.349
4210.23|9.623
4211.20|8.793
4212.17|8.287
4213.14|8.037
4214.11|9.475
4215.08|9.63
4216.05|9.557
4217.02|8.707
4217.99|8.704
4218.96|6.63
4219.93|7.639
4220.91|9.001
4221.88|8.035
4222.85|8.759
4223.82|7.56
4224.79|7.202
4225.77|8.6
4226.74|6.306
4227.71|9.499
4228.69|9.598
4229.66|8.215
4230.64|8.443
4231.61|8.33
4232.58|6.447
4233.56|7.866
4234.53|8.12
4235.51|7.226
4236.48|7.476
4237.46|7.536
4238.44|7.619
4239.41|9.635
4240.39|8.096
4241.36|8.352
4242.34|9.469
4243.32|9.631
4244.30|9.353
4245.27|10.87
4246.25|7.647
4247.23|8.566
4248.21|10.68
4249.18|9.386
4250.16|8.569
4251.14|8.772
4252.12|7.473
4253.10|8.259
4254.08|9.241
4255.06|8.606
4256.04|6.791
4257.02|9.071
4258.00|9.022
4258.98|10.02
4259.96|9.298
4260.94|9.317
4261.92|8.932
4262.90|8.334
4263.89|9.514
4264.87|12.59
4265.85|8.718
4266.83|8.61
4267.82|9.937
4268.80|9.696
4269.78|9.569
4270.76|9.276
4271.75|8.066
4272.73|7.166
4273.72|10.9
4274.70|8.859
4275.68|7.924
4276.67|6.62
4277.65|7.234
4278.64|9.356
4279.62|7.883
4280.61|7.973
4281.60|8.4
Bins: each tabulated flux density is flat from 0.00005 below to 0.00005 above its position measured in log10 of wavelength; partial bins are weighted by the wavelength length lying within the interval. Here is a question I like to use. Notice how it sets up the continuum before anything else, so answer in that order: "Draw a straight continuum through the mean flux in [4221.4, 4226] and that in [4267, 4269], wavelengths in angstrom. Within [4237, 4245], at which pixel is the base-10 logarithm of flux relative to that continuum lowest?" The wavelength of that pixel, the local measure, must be 4237.46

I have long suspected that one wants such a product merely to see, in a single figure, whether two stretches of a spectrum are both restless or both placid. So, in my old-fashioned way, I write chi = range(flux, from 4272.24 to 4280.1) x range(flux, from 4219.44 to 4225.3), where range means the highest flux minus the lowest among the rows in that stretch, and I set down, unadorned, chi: 7.7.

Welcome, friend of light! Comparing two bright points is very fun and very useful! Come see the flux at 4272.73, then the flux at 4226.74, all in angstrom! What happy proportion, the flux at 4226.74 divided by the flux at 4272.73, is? 0.88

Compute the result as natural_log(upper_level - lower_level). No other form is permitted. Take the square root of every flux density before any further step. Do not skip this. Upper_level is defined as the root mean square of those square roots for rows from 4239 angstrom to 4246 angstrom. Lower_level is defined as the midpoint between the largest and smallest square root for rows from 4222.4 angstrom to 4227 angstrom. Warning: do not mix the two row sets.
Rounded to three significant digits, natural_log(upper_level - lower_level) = -1.14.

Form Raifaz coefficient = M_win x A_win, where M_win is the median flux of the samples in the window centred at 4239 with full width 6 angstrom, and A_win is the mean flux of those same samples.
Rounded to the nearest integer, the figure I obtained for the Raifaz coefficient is 64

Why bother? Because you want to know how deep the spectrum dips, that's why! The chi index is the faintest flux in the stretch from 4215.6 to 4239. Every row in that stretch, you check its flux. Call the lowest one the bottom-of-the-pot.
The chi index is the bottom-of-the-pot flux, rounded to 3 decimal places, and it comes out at 6.306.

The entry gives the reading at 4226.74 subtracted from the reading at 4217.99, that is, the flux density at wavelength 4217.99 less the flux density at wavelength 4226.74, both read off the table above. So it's 2.4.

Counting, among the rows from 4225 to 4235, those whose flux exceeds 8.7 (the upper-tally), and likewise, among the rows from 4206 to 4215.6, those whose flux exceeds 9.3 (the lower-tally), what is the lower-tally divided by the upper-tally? 2.0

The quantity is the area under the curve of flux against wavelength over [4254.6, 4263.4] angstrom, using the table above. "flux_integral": 78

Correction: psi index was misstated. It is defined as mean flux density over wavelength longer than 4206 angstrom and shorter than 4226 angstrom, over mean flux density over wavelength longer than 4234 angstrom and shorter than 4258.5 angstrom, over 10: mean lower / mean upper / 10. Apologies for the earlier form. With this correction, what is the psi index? 0.099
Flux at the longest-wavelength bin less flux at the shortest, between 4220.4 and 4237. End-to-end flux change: -1.5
